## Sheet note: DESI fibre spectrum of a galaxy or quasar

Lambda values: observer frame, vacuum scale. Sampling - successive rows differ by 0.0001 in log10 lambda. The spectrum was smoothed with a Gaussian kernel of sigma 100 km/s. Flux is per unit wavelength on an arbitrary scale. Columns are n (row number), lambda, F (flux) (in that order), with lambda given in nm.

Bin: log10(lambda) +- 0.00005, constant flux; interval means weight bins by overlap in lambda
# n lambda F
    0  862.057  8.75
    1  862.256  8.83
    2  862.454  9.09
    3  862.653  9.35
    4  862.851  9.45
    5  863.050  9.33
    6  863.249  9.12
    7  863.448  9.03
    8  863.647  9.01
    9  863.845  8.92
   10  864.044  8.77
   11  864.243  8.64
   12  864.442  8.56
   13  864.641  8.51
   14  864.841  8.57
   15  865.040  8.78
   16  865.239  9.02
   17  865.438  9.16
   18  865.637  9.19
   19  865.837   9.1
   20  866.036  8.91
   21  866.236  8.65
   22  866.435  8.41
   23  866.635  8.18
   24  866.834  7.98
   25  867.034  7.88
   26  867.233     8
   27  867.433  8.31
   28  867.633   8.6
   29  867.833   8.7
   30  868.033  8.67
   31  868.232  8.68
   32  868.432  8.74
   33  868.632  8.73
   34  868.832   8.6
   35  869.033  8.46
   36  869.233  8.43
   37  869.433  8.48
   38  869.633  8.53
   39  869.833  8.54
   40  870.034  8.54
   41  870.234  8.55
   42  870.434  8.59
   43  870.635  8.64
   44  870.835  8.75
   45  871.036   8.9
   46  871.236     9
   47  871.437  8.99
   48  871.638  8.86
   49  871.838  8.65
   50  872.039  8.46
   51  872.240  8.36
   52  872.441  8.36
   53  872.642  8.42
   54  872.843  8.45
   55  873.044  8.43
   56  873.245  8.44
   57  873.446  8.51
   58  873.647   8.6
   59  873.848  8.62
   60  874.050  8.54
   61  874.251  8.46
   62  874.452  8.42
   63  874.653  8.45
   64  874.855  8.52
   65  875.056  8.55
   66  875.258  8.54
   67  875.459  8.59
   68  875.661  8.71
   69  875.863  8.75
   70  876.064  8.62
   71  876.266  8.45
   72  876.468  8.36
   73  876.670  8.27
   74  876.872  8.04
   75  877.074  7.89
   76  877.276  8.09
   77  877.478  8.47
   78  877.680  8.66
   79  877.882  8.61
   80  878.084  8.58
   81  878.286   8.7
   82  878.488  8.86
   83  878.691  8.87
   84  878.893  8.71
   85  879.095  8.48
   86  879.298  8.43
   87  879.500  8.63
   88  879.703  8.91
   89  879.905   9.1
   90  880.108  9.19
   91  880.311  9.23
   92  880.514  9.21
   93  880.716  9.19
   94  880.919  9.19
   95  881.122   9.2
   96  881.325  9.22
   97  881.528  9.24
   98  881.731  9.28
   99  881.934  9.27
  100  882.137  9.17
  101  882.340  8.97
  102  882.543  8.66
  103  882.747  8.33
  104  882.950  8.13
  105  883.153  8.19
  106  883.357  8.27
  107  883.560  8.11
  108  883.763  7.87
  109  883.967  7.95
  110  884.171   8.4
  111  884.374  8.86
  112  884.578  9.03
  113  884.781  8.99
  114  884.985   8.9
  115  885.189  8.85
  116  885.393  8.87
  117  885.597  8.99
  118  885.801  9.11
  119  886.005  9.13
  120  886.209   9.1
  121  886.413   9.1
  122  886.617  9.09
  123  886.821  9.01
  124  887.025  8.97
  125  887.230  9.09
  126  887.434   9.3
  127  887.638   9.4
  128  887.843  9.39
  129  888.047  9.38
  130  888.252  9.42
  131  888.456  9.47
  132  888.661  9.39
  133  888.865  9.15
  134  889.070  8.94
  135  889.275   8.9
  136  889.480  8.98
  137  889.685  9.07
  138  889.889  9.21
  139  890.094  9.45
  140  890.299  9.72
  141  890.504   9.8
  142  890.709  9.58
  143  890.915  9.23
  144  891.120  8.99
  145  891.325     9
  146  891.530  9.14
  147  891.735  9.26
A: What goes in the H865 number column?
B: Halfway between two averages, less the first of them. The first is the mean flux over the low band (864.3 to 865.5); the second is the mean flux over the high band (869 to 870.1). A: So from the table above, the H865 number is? -0.13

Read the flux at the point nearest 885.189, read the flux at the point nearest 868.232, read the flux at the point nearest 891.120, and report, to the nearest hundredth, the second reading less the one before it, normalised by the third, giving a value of -0.02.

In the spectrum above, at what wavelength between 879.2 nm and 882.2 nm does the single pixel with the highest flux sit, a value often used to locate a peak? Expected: 881.731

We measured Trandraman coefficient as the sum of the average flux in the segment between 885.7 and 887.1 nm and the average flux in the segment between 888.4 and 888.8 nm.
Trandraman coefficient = 18.5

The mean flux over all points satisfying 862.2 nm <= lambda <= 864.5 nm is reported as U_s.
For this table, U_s 9.0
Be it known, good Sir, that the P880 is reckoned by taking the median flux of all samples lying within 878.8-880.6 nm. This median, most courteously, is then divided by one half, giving 17.8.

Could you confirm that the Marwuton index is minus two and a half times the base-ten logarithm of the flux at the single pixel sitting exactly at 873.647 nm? -2.34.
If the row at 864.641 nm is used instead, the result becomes -2.32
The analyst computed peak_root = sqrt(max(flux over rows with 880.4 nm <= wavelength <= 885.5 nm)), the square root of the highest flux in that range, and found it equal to 3.05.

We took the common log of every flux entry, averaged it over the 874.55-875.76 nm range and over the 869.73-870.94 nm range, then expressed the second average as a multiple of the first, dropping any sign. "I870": 1.002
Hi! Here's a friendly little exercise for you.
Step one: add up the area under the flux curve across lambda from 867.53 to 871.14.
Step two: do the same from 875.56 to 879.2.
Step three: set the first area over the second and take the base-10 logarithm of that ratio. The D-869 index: 0.002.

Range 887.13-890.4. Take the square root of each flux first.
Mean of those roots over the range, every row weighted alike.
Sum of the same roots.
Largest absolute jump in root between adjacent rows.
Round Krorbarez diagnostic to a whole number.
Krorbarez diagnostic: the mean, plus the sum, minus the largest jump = 52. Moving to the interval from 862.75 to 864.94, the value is 36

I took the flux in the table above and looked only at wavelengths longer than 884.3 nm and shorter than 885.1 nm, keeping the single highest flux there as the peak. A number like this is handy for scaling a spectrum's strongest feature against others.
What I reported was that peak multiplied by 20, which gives 180.6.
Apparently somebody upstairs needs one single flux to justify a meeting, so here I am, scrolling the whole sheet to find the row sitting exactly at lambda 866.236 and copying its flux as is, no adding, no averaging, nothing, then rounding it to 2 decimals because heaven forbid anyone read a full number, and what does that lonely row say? 8.65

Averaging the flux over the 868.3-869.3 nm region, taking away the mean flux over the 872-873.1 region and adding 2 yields 2.2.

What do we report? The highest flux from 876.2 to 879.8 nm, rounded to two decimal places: 8.91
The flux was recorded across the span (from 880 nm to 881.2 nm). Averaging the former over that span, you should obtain 9.20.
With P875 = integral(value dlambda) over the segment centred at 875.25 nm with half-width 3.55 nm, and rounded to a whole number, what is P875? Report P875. 60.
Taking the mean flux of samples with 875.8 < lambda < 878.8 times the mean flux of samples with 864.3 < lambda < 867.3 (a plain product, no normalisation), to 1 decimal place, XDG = 72.9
